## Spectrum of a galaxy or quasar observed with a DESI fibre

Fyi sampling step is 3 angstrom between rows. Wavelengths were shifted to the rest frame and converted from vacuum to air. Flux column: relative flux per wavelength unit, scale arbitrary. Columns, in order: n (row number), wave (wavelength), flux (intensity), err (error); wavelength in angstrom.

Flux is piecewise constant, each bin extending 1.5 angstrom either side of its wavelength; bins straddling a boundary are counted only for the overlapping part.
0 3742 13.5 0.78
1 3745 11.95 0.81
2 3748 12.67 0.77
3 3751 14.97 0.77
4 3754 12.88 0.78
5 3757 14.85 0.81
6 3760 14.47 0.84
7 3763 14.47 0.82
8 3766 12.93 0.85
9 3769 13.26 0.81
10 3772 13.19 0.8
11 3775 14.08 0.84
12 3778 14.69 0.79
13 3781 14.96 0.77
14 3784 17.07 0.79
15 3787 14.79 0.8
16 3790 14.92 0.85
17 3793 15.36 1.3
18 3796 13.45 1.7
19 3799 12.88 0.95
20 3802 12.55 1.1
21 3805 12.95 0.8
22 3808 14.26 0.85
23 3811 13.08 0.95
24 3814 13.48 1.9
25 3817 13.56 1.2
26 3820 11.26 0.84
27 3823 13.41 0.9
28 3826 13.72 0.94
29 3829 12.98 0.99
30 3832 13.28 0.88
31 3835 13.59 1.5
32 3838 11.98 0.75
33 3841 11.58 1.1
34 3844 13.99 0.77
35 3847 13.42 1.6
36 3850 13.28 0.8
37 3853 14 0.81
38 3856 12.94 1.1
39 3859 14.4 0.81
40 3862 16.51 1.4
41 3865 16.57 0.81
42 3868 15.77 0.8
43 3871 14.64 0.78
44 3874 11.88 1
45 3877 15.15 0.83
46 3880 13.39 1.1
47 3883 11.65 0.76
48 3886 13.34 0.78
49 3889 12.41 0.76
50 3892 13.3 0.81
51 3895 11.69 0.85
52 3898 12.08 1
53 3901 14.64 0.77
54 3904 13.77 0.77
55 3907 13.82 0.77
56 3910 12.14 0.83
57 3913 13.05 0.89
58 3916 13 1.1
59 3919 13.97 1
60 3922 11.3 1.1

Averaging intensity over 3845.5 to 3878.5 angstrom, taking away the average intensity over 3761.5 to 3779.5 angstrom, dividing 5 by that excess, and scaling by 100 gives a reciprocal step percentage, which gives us 776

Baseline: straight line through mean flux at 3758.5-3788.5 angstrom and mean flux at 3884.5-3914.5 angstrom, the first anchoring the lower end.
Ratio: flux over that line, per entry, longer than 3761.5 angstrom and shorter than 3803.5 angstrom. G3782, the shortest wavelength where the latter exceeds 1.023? 3778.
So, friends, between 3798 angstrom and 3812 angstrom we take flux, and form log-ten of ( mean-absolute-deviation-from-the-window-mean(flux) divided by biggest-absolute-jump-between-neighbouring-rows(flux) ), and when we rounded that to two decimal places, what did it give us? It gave -0.47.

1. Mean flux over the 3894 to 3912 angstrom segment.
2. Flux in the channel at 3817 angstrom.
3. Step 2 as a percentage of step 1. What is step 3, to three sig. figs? 104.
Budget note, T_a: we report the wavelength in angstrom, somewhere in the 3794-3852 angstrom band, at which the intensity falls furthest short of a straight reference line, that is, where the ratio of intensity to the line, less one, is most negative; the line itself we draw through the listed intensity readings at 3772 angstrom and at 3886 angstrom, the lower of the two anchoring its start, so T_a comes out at 3820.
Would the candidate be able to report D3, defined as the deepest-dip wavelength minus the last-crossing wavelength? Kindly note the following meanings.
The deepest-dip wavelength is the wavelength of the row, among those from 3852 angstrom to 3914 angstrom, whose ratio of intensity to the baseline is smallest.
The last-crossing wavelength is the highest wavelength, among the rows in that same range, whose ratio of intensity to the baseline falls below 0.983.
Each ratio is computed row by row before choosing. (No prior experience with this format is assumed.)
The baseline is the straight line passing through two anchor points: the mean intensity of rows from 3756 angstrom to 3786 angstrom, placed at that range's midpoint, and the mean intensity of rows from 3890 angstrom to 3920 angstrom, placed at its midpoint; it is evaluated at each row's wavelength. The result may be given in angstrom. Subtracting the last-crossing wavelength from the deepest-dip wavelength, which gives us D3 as -27 angstrom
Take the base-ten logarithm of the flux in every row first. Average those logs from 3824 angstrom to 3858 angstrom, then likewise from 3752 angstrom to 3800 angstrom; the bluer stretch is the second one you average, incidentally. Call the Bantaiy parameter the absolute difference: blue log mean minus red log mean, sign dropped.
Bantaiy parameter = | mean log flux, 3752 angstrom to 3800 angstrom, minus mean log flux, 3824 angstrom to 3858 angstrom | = 0.034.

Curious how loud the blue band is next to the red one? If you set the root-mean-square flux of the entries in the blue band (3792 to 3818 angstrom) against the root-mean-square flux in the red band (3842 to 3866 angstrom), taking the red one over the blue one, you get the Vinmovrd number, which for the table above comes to 1.07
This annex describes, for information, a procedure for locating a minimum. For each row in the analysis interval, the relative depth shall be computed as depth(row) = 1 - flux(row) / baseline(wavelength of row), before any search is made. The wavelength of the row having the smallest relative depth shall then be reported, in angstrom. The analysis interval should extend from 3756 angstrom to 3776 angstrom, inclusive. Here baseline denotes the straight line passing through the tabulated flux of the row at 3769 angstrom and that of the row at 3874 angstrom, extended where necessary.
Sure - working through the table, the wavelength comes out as 3757 angstrom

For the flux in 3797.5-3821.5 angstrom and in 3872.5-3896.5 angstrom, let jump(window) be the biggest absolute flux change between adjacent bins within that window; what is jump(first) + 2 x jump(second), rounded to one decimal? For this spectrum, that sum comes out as 8.8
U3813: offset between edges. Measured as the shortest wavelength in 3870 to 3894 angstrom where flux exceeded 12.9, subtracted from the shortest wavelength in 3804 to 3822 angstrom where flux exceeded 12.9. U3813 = -66 angstrom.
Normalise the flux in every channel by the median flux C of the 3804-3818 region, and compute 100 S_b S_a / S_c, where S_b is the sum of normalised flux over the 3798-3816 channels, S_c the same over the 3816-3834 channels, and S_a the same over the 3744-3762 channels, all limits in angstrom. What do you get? 614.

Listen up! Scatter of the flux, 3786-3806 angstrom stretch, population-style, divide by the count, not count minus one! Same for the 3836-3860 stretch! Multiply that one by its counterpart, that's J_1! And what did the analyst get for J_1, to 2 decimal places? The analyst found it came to 0.99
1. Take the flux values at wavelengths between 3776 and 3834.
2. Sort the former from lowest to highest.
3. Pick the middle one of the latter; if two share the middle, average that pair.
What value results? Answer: 13.5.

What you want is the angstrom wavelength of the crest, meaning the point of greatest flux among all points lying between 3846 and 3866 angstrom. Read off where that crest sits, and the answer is 3865 angstrom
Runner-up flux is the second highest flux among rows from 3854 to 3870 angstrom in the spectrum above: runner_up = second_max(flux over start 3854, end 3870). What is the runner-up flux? 16.51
